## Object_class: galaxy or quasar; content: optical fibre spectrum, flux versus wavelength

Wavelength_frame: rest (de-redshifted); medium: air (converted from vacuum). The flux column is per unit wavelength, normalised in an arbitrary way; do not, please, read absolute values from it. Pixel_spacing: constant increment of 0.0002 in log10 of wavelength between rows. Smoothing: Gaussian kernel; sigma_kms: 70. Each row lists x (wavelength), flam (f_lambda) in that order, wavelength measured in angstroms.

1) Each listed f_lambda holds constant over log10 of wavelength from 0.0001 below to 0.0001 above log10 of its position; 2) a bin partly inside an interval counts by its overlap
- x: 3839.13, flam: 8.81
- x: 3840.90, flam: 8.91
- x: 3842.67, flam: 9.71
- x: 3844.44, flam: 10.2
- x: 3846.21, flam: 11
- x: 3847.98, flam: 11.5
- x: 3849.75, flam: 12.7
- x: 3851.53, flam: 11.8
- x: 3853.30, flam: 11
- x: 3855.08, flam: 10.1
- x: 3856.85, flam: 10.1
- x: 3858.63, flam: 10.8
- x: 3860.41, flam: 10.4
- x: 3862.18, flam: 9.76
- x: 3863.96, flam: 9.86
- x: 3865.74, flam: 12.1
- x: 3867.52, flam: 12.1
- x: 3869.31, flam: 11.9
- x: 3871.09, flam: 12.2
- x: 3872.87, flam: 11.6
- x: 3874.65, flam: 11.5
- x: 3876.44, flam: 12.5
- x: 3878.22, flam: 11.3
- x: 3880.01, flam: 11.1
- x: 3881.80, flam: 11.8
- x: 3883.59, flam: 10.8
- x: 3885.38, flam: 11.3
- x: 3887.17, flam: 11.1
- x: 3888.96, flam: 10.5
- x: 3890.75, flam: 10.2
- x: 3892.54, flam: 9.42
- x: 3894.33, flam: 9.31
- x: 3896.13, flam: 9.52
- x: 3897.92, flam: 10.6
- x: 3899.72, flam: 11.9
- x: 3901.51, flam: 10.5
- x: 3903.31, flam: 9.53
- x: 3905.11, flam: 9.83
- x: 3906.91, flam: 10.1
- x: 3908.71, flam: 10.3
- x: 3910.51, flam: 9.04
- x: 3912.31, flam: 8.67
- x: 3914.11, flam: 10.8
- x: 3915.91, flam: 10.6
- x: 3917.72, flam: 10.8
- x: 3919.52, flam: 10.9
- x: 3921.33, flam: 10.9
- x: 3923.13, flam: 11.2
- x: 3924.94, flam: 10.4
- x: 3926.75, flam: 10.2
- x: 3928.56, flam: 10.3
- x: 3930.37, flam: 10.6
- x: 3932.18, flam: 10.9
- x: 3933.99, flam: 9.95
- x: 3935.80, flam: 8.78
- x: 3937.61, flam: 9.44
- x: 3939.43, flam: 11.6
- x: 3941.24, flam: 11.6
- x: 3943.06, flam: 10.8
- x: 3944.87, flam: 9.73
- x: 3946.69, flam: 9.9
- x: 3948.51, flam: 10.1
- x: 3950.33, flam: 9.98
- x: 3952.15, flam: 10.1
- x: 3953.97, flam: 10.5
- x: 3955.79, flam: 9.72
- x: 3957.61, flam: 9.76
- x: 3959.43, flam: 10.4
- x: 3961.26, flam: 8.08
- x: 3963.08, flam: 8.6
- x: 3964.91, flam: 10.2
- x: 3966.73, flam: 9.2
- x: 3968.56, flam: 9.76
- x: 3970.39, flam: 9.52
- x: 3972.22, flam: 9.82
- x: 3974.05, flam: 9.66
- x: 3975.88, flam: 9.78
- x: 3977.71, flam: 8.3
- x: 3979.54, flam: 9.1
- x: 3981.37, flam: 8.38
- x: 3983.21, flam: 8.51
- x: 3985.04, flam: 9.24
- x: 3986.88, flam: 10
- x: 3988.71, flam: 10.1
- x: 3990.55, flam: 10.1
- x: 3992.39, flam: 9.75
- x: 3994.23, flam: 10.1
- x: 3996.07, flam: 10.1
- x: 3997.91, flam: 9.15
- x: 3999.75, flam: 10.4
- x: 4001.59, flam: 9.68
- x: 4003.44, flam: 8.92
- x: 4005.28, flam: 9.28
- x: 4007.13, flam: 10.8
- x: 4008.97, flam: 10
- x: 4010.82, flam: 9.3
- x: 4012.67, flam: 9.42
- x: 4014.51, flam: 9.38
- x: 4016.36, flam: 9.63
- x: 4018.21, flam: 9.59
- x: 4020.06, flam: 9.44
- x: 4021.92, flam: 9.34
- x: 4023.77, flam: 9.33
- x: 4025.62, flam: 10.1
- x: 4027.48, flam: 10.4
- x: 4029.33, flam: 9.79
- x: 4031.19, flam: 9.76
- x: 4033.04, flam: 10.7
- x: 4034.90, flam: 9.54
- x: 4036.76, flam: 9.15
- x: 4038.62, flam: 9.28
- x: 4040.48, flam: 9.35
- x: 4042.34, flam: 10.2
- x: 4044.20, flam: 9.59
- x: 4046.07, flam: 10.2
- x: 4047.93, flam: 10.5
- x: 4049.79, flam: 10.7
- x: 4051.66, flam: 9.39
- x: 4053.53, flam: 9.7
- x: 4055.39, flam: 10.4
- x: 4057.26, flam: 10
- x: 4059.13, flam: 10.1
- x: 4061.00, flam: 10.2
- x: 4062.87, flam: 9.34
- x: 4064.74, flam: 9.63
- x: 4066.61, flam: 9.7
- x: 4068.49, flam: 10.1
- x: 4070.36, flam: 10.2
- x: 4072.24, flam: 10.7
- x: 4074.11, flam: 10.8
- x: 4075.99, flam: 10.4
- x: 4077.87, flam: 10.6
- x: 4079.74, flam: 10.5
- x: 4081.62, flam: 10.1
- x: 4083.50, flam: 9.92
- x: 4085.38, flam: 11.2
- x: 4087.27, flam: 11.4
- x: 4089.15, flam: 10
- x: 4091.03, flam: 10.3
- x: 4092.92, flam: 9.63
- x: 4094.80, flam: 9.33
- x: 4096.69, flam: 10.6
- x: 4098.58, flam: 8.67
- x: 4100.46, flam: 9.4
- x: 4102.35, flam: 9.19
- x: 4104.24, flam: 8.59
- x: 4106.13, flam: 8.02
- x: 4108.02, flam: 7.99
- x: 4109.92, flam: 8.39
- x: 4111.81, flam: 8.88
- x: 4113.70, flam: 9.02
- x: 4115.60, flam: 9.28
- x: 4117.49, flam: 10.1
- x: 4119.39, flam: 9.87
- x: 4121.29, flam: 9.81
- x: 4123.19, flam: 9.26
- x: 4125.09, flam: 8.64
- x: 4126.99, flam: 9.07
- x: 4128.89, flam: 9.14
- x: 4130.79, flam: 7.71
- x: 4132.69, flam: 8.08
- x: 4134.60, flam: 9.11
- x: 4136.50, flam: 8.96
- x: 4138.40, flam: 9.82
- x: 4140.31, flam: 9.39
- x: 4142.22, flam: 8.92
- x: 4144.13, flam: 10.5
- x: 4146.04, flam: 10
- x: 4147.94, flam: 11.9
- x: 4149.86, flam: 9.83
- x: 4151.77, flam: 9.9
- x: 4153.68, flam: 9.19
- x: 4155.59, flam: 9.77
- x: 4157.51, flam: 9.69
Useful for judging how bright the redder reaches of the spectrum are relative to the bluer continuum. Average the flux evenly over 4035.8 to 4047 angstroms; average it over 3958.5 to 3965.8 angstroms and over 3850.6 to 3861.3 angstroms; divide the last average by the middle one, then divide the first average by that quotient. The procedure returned 8.4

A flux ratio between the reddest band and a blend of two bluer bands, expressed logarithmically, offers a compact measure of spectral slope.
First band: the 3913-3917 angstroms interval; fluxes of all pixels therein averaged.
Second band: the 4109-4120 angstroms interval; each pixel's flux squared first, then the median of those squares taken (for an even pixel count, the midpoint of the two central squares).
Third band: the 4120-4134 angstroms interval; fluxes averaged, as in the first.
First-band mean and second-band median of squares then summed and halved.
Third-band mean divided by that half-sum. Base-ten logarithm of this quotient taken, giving -0.73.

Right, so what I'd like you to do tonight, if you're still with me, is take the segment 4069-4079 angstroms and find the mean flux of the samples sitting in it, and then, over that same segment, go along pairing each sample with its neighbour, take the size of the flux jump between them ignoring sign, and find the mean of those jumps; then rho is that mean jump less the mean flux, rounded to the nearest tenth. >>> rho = -10.2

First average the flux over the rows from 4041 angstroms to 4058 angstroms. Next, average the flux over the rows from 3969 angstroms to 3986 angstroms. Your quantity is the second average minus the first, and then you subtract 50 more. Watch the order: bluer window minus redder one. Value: -50.9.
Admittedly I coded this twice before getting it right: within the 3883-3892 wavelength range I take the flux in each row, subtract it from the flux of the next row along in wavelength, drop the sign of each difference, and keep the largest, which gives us 0.60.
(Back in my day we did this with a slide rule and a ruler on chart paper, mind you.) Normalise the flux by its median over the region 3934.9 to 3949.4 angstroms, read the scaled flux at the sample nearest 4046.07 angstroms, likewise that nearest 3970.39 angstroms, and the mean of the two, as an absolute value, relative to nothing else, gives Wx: 0.99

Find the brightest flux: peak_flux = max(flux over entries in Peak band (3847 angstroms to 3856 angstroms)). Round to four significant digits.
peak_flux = 12.70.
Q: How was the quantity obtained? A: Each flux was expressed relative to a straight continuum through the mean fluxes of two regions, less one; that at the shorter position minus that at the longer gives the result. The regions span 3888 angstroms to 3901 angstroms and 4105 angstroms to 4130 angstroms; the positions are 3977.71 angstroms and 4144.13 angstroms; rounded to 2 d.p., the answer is -0.33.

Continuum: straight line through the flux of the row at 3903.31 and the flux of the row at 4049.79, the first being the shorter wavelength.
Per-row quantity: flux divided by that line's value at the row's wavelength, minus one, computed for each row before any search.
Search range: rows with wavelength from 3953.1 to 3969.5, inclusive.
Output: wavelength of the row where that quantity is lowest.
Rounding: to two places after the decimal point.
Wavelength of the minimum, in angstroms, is 3961.26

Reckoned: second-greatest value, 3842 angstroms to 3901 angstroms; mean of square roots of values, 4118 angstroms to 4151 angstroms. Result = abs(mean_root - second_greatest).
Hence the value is 9.4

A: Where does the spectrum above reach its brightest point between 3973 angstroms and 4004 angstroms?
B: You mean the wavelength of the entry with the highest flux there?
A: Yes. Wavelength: 3999.75 angstroms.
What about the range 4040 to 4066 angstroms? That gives 4049.79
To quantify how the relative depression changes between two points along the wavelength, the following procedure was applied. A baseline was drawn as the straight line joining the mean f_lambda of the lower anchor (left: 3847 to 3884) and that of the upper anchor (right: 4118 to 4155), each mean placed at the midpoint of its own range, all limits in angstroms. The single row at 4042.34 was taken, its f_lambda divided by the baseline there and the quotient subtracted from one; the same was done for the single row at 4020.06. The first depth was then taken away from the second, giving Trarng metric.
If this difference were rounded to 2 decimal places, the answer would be 0.09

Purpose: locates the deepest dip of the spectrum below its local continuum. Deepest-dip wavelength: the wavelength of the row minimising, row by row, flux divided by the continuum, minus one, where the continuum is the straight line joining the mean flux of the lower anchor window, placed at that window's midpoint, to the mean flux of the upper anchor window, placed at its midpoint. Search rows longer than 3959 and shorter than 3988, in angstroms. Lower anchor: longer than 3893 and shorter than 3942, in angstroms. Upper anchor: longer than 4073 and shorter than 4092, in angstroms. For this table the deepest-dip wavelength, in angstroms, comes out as 3961.26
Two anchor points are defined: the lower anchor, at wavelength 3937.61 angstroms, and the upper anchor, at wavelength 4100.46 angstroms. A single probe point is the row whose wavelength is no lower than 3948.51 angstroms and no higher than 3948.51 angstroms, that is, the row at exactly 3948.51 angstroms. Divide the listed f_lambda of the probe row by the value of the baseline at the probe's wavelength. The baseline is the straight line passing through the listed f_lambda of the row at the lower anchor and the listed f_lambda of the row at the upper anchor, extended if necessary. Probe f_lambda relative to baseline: 1.07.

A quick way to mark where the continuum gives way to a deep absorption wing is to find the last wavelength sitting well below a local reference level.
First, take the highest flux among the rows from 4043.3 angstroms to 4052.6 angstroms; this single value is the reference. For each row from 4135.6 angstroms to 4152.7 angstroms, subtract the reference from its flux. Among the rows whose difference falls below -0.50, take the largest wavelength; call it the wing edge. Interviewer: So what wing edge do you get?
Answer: 4151.77 angstroms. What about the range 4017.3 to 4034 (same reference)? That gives 4031.19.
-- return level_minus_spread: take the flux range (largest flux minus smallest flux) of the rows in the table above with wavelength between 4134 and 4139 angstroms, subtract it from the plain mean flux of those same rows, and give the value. 8.4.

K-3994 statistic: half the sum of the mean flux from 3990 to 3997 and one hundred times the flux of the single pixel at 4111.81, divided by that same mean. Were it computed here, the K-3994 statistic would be 45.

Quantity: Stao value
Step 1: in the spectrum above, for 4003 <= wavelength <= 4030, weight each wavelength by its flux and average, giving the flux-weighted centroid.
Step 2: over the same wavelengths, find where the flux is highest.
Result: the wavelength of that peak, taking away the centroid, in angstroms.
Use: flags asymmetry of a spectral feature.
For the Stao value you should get -9.3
